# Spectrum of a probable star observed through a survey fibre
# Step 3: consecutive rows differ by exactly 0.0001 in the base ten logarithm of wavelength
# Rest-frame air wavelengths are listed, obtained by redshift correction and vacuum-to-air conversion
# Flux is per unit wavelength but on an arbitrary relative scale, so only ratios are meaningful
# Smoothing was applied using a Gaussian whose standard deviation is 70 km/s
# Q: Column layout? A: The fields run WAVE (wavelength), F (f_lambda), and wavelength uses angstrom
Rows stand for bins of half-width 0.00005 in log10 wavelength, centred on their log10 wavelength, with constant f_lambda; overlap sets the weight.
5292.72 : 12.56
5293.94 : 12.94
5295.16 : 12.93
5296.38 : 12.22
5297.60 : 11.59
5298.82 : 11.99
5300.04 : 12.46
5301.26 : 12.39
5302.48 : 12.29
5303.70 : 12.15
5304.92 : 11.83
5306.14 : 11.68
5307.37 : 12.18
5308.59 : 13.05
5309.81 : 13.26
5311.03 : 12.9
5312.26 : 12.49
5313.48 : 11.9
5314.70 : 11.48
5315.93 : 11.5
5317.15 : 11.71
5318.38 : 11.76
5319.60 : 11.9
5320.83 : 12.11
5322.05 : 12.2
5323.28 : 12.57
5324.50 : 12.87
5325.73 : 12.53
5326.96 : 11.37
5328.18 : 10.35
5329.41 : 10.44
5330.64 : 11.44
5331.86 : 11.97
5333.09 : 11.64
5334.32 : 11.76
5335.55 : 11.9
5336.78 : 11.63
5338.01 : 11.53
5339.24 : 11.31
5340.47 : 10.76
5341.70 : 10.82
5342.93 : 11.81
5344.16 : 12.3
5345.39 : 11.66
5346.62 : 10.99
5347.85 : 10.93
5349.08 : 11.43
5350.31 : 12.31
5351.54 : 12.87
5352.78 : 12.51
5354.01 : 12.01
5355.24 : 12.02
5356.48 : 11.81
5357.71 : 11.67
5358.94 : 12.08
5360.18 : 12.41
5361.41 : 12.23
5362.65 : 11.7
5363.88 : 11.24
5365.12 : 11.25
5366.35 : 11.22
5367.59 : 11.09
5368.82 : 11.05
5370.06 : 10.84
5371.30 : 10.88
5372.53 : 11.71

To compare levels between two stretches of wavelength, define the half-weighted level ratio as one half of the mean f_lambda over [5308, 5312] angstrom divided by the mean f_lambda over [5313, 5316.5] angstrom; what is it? 0.56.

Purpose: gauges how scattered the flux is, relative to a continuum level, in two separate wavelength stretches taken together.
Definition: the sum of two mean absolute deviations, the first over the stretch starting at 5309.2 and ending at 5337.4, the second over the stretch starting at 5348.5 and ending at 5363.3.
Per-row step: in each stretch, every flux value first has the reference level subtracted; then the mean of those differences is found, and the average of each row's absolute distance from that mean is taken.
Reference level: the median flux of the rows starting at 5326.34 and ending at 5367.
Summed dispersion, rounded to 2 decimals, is 0.82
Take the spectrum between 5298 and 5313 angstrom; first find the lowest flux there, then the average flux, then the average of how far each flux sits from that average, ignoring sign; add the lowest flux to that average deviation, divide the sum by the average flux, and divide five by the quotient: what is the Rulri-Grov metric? 5.14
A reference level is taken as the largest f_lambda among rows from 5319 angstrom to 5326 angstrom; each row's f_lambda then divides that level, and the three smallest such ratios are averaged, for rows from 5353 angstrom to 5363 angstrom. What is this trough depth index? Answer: 1.05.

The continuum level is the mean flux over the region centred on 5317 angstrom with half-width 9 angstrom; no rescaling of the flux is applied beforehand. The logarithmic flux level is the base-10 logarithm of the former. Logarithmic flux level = 1.09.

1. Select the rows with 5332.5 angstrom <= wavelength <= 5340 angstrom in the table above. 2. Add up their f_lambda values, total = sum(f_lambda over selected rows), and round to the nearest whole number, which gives 70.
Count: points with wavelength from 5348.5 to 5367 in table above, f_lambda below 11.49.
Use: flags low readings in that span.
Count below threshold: 4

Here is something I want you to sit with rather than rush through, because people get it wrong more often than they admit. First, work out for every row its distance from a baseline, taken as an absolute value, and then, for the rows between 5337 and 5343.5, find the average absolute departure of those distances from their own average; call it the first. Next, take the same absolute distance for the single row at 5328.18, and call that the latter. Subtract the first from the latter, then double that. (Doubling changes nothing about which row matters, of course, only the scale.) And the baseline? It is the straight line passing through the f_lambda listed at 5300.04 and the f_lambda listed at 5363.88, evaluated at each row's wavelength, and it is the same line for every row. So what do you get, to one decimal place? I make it 2.5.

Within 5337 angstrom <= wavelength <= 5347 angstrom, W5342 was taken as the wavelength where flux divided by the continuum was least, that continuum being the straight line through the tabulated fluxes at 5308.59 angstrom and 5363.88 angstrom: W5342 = 5340.47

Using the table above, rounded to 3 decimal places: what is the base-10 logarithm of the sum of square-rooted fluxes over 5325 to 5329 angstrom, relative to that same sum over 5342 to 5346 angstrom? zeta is -0.010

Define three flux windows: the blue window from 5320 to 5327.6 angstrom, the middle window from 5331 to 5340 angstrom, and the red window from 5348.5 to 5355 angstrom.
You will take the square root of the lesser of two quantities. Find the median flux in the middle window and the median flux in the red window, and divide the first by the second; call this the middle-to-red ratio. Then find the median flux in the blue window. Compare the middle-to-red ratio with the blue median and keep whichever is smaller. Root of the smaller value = 0.97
